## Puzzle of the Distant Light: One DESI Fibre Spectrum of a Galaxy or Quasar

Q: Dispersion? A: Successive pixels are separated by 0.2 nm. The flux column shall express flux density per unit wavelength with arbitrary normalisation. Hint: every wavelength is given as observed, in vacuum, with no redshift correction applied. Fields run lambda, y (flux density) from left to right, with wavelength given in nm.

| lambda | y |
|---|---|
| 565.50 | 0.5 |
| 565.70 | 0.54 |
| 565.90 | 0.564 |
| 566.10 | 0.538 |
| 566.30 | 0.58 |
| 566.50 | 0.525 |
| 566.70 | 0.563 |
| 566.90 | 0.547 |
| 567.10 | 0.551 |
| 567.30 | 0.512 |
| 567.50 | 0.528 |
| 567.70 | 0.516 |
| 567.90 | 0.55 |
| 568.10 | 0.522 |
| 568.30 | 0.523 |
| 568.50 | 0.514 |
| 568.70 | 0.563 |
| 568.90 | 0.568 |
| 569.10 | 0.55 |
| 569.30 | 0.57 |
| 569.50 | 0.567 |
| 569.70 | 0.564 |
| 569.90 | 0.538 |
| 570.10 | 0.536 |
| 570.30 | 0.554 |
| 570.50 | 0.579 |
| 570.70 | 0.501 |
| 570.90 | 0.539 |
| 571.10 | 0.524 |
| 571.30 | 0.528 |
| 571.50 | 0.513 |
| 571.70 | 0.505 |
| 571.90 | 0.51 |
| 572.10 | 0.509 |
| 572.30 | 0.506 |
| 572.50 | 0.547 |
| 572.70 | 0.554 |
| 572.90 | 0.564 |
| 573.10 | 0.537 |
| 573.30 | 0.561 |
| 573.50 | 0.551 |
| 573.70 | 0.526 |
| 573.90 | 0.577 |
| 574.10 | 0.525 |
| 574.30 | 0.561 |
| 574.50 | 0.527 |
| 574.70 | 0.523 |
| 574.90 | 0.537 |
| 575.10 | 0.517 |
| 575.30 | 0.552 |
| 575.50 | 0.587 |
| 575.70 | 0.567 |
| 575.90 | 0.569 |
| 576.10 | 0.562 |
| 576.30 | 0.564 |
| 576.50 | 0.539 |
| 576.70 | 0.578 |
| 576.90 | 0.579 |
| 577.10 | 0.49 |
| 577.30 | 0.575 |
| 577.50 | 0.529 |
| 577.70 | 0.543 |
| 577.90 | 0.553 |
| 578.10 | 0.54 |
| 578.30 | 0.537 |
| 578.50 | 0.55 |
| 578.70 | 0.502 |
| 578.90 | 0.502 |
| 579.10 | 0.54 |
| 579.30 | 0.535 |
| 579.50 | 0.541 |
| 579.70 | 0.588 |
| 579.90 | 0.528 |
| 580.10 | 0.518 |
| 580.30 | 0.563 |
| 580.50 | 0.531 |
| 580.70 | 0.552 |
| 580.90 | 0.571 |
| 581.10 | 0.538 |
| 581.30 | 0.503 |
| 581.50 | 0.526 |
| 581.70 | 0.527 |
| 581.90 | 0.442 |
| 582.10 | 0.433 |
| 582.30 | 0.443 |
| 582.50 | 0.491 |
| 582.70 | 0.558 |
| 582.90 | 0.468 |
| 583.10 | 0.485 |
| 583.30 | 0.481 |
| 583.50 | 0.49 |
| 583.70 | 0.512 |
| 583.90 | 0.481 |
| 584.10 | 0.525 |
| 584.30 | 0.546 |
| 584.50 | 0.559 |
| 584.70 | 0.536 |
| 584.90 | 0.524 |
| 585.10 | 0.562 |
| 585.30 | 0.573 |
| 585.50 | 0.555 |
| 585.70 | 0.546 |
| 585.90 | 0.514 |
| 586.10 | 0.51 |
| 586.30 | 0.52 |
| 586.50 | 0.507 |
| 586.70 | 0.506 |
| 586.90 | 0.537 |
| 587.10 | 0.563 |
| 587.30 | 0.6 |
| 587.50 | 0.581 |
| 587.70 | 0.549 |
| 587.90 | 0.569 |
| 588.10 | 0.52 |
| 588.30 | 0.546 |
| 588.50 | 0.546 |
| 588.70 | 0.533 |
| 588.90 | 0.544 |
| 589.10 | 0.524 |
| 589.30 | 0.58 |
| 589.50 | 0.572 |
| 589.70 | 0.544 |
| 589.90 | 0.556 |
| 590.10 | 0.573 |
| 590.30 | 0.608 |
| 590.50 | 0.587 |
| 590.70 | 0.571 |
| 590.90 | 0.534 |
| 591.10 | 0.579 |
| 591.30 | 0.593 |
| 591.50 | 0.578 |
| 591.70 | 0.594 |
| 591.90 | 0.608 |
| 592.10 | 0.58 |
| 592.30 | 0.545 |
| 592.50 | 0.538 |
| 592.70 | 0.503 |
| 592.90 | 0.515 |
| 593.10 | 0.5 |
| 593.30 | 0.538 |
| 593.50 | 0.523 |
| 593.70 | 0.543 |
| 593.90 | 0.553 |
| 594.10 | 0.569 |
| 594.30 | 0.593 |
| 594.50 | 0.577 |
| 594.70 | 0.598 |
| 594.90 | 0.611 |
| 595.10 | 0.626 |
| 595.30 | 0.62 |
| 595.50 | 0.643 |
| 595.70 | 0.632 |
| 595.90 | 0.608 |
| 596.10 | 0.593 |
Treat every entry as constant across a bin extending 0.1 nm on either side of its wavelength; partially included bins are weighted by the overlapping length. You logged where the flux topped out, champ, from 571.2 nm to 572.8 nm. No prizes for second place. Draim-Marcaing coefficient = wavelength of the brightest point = 572.70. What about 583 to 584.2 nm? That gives 584.10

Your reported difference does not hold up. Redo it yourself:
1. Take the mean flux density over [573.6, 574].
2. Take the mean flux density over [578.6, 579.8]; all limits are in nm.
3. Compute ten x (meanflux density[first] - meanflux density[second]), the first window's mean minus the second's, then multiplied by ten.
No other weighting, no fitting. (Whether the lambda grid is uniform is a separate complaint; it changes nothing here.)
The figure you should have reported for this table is 0.2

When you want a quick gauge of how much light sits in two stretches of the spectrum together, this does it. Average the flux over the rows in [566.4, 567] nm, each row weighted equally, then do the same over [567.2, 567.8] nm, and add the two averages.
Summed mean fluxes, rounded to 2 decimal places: 1.06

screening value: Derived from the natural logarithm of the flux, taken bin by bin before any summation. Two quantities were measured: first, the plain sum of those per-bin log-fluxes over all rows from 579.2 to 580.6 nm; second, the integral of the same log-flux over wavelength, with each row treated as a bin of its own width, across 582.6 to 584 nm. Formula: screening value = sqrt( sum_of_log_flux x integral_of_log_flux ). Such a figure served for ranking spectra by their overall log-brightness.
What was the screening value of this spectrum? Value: 2.05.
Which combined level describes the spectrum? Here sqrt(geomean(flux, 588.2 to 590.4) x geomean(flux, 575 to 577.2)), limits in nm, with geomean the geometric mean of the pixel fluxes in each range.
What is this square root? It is 0.56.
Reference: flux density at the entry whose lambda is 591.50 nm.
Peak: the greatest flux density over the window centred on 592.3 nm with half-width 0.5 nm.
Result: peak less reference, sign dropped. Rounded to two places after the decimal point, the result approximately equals 0.03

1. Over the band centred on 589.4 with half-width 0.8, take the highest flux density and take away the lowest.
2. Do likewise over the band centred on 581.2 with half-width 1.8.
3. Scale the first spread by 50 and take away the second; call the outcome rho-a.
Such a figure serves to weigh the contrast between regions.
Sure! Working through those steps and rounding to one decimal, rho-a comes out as 2.6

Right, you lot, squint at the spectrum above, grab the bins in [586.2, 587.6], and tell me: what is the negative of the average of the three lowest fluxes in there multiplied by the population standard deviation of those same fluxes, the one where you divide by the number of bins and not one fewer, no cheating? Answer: -0.018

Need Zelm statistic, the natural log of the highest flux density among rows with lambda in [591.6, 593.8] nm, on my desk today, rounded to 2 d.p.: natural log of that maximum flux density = -0.50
